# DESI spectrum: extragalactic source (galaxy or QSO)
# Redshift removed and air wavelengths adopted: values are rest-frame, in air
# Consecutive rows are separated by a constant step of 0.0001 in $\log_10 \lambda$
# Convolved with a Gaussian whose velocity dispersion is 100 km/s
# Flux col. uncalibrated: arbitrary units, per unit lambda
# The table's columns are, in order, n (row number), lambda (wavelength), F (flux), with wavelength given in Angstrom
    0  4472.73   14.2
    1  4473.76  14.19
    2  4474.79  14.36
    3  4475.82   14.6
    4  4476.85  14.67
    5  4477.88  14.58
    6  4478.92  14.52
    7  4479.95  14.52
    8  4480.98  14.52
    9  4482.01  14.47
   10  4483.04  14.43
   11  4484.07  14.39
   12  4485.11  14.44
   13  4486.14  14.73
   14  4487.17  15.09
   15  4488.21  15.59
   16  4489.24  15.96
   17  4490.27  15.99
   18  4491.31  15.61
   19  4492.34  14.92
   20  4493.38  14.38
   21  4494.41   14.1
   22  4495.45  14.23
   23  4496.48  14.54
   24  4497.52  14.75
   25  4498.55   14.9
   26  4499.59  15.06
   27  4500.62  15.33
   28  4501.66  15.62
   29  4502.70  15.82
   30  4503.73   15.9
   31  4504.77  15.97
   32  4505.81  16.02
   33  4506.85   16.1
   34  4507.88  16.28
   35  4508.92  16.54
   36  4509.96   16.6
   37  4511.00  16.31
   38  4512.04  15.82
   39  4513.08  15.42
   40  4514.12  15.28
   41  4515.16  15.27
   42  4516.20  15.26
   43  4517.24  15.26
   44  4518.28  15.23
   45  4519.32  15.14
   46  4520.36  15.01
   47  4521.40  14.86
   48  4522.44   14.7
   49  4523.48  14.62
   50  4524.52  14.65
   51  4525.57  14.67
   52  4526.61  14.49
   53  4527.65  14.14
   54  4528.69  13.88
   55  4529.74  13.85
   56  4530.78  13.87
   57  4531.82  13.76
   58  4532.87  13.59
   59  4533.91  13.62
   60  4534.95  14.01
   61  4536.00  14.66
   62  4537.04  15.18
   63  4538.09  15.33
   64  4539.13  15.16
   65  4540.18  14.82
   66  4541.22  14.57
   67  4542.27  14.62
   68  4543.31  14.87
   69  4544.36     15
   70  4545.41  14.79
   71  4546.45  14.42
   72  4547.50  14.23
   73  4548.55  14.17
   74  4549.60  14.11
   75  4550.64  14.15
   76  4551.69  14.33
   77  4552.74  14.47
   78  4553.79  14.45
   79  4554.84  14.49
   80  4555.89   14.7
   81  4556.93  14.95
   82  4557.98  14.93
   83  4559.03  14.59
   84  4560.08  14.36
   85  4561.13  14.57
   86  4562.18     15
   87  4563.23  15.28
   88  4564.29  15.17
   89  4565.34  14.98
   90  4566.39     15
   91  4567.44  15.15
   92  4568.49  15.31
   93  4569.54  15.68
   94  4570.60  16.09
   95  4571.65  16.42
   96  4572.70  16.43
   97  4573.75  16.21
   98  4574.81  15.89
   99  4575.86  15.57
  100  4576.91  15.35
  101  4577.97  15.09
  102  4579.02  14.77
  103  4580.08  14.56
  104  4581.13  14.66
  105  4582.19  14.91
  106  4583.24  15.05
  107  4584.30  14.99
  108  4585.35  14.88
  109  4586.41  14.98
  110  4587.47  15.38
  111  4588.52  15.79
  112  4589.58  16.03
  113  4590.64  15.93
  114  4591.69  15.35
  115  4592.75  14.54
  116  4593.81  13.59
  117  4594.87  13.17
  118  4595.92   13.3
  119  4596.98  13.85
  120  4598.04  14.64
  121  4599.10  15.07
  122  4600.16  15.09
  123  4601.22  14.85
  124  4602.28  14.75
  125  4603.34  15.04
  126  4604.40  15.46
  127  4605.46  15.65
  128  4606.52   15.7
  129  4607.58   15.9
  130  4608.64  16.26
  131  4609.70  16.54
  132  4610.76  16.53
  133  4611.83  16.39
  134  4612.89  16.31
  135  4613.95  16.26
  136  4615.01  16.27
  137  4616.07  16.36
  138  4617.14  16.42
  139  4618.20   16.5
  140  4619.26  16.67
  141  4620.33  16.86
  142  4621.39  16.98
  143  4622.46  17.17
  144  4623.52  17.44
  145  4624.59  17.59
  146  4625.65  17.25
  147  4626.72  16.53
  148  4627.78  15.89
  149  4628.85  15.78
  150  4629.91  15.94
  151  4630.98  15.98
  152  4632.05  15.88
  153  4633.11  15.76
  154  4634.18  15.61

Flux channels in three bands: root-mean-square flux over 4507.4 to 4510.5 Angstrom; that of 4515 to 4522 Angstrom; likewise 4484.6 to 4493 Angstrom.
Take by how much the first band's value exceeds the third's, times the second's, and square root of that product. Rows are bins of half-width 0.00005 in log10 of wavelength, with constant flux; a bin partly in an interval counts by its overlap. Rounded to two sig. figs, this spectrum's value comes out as 4.2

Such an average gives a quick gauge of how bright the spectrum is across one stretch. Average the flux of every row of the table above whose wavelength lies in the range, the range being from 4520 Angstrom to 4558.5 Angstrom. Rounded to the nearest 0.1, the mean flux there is 14.5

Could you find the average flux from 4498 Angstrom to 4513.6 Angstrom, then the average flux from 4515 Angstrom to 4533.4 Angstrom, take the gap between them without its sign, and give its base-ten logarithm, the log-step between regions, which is 0.11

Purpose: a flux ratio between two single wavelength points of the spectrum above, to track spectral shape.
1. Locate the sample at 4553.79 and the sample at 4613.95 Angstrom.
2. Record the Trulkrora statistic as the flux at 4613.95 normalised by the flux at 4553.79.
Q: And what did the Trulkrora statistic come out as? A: 1.13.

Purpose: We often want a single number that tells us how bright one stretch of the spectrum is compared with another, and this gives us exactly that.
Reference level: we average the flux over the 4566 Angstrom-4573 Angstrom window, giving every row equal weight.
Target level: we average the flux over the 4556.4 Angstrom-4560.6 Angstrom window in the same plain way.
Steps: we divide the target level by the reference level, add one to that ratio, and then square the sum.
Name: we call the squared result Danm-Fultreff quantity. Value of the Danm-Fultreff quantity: 3.75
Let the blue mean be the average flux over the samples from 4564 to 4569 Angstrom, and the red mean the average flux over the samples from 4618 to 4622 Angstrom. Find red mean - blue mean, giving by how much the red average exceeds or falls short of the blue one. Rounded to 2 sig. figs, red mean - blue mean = 1.6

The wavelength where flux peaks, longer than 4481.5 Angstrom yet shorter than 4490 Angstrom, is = 4489.24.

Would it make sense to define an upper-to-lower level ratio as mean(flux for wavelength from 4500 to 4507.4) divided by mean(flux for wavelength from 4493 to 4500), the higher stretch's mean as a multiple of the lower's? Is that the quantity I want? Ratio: 1.09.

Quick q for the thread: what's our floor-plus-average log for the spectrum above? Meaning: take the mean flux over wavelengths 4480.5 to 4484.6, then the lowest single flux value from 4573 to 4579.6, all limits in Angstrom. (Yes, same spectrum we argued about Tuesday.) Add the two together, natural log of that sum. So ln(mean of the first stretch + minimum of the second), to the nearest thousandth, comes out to 3.375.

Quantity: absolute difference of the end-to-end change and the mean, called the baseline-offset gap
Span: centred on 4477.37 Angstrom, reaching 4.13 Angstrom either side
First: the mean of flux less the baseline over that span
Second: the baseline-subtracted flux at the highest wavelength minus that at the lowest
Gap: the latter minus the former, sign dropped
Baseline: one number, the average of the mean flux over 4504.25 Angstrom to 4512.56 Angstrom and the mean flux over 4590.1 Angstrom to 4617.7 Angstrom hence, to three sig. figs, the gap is 1.61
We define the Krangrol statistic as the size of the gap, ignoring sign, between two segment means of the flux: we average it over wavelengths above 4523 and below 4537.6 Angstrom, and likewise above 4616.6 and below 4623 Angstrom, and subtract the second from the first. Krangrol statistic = 2.55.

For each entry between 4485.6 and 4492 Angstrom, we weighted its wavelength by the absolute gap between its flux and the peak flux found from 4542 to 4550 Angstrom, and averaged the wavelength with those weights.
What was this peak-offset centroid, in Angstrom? 4489.4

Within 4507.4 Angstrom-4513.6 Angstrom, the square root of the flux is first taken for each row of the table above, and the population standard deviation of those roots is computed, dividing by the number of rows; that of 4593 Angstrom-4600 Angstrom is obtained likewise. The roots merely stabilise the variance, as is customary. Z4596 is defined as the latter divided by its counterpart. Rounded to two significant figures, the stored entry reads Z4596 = 1.8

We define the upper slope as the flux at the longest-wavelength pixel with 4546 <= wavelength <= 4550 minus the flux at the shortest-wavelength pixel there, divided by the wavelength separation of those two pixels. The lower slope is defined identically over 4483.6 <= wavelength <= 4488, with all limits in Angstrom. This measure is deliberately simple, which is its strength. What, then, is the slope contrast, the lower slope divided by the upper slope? -2.3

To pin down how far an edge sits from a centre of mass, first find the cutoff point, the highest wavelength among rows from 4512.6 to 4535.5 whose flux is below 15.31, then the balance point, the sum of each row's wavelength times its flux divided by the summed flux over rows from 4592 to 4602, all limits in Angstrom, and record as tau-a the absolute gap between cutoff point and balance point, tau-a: 62.1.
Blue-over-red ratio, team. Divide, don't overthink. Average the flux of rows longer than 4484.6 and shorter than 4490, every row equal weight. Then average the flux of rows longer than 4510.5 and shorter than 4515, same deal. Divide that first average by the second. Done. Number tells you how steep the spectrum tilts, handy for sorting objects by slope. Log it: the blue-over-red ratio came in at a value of 0.97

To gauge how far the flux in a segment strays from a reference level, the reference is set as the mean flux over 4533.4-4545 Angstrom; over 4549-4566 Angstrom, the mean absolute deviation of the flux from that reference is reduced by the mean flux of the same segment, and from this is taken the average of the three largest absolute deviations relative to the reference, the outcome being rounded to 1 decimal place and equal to -14.9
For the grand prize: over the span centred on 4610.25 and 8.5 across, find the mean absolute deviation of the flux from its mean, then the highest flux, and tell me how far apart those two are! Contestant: 16.3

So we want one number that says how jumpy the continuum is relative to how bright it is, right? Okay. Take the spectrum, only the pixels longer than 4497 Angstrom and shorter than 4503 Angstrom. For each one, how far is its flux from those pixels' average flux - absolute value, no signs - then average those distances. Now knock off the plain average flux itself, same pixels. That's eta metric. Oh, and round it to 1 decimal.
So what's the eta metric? -14.9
